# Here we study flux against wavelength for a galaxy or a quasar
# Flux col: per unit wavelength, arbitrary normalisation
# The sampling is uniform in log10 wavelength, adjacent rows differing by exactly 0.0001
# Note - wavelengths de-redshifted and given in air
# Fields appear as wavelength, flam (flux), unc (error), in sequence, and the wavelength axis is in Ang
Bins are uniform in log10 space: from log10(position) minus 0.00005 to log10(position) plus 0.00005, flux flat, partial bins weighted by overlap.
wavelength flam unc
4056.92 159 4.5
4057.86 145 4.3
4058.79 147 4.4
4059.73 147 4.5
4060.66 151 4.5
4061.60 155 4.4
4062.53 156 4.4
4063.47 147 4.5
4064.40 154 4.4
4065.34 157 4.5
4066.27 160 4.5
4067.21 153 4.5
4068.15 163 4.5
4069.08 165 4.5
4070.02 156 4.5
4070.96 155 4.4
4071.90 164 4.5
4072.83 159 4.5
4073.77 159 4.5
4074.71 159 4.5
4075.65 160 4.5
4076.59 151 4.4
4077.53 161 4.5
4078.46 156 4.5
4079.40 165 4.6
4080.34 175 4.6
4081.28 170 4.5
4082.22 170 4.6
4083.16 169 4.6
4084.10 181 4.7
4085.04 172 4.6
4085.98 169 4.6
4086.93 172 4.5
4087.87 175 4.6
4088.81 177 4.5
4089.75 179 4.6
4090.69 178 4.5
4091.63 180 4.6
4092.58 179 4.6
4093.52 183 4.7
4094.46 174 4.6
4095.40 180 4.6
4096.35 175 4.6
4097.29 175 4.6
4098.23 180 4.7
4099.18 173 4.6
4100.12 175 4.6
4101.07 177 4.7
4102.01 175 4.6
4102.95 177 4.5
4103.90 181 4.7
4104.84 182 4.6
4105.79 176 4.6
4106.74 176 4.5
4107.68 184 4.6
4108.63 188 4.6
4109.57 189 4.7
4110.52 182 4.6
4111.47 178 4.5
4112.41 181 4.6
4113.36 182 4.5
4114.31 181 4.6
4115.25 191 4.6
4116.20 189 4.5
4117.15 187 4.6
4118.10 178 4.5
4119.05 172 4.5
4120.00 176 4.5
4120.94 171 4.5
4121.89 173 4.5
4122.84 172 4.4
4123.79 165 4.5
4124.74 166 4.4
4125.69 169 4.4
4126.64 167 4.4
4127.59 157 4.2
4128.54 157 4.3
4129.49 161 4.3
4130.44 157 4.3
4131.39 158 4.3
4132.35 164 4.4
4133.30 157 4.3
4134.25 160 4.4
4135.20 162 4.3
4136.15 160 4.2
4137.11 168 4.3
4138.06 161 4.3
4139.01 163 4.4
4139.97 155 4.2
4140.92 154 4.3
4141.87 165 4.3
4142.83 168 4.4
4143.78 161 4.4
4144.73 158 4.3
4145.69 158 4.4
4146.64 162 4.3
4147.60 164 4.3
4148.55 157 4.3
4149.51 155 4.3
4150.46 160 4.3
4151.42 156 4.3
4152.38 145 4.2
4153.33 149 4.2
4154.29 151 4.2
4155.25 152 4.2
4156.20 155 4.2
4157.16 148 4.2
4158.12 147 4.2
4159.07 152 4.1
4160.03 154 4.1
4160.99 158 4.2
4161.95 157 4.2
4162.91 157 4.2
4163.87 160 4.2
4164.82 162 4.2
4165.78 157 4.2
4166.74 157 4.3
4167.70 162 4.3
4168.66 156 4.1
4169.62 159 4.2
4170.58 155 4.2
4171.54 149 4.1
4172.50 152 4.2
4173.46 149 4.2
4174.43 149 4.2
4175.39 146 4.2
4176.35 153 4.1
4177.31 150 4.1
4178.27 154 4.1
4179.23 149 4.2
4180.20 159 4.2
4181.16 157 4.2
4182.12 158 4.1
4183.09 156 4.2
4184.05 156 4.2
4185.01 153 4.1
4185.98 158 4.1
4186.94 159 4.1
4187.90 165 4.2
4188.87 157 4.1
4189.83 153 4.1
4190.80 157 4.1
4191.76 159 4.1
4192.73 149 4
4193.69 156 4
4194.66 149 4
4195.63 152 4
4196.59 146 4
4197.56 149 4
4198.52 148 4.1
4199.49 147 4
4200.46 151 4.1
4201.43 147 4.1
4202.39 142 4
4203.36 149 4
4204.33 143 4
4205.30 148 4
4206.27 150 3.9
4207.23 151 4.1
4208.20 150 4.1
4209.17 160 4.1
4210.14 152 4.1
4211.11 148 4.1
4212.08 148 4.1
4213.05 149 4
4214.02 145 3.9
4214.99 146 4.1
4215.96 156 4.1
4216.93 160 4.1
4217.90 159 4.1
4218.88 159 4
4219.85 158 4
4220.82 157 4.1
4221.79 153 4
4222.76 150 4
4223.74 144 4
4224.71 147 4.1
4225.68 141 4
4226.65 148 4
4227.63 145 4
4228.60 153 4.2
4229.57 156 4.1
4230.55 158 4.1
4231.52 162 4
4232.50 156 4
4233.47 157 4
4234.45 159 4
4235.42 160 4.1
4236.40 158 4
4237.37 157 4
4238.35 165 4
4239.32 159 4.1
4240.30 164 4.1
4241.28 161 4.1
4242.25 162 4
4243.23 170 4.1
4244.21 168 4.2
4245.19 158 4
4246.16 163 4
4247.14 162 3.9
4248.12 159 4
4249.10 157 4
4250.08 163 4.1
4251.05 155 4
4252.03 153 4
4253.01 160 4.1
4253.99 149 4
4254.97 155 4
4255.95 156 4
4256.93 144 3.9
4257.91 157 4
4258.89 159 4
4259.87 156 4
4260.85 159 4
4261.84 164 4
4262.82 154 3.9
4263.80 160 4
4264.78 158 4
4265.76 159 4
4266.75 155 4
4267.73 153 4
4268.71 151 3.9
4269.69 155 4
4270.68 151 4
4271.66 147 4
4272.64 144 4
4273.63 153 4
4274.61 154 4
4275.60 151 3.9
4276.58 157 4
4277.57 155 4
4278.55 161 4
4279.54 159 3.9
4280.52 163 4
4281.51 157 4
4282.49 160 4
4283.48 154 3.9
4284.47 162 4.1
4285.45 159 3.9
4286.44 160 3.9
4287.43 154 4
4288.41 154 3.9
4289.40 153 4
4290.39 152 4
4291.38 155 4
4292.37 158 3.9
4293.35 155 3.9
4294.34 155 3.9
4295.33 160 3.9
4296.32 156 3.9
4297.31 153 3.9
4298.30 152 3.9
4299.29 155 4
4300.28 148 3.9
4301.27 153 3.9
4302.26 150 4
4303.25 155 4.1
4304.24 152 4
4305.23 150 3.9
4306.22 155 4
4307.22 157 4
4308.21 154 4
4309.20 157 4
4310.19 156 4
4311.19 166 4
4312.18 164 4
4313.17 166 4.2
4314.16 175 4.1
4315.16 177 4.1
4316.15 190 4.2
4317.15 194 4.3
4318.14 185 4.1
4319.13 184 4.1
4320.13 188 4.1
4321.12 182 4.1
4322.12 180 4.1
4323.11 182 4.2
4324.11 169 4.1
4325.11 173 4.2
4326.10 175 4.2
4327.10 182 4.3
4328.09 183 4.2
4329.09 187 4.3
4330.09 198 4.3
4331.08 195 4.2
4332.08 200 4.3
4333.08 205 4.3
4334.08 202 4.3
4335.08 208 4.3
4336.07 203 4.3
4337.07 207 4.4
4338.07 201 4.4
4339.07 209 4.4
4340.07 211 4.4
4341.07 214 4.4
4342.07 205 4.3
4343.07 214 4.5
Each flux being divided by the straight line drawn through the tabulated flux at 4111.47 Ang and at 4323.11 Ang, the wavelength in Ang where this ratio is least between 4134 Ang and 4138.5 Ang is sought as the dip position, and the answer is 4136.15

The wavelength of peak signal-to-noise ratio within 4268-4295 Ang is 4286.44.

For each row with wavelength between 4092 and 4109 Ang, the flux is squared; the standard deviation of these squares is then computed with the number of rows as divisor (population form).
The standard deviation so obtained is 1419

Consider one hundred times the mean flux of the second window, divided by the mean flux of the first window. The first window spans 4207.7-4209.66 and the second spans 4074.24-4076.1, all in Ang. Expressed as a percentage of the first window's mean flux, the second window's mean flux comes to 103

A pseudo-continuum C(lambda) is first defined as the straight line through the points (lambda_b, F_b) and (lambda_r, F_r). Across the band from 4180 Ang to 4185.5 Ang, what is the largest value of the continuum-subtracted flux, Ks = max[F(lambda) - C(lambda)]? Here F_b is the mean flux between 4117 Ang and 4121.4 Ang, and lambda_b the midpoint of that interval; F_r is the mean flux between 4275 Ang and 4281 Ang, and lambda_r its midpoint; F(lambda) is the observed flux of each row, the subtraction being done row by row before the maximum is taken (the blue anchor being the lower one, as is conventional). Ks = -10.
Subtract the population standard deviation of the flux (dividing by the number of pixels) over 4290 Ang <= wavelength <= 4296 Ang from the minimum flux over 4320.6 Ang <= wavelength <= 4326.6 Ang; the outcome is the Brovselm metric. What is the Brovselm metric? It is 166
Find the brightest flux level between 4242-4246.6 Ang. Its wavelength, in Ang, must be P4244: 4243.23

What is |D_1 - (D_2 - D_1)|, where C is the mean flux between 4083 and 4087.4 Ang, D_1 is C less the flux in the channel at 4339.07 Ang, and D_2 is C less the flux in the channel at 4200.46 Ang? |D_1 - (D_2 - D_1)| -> 94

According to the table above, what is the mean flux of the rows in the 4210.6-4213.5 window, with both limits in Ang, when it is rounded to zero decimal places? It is 148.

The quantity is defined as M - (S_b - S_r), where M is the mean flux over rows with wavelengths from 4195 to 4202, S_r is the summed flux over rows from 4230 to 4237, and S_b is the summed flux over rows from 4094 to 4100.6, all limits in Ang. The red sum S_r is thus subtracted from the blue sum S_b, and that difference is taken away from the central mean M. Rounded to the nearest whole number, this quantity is 27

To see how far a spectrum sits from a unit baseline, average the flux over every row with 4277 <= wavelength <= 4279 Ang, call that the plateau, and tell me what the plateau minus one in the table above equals 157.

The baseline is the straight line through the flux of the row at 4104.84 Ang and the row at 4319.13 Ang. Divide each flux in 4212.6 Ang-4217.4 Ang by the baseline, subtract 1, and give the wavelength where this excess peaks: 4216.93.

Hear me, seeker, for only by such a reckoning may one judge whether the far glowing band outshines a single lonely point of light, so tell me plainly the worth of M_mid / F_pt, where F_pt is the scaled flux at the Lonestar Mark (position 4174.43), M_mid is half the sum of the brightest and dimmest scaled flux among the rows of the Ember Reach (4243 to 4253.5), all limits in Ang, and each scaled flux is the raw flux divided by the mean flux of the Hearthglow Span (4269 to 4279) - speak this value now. 1.08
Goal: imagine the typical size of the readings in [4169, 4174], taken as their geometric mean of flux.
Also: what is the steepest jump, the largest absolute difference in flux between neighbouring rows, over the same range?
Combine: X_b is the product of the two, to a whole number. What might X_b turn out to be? 917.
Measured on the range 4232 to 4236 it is 316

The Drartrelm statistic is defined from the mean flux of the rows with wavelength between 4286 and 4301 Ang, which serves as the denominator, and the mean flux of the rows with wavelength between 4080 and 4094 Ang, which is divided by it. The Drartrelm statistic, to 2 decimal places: 1.13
